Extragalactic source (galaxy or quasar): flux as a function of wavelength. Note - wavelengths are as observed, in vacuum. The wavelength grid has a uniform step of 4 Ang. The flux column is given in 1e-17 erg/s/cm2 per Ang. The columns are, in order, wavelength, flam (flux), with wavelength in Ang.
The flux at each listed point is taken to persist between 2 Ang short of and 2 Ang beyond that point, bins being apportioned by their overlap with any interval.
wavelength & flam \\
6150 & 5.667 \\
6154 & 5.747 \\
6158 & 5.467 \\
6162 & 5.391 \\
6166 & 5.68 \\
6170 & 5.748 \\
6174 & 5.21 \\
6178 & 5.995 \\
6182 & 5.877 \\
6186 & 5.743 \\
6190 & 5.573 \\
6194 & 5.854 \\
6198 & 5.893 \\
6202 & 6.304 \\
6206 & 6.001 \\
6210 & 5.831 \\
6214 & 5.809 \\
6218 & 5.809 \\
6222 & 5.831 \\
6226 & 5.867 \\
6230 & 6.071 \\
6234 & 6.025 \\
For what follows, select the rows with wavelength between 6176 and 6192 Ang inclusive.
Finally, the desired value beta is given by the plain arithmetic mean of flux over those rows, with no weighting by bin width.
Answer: 5.80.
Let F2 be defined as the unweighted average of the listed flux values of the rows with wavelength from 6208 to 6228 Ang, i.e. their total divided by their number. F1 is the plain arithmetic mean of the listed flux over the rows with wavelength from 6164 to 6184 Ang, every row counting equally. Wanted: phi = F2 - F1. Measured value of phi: 0.1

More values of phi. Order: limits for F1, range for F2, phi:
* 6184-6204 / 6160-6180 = -0.3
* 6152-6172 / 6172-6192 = 0.1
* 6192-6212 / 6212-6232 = -0.1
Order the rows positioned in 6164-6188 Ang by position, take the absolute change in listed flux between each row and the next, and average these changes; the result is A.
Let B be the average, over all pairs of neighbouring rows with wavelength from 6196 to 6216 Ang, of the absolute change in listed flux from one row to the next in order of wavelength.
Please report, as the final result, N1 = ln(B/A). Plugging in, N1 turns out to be -0.4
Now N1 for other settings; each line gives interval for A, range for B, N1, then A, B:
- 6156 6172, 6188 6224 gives 0.1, 0.144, 0.16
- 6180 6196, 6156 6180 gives 0.6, 0.195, 0.35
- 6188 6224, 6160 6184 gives 0.8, 0.156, 0.36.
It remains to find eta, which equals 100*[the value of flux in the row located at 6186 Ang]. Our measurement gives 574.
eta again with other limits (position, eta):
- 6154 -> 575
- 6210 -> 583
